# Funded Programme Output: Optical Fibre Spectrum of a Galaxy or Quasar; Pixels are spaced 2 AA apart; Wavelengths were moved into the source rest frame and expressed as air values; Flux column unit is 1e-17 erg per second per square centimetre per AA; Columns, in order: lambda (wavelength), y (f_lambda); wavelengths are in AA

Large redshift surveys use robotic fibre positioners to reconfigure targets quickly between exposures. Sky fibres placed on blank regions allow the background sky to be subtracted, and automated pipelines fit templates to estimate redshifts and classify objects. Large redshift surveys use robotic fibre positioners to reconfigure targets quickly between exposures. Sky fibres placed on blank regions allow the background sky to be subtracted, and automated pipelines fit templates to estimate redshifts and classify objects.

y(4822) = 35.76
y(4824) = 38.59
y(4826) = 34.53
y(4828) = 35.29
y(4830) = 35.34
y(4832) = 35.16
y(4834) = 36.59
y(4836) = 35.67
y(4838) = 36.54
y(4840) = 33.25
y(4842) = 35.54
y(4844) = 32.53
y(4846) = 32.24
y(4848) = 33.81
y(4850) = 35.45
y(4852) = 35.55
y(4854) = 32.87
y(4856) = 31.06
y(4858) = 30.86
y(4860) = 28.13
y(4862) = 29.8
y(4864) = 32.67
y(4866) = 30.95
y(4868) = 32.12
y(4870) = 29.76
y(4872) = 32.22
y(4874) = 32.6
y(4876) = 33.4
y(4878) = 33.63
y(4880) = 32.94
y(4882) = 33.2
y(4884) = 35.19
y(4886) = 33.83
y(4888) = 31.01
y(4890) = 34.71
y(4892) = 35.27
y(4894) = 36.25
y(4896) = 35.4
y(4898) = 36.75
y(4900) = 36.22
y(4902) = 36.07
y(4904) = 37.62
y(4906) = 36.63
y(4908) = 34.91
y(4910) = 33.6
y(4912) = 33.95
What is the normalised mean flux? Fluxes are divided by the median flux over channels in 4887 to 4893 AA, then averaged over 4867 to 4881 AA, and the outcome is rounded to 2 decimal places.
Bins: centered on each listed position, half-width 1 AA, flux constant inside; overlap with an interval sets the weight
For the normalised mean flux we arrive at 0.93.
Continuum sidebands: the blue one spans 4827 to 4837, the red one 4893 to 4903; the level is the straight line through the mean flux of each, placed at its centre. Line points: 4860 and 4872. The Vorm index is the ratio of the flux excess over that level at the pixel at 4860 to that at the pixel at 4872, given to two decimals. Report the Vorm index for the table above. 2.08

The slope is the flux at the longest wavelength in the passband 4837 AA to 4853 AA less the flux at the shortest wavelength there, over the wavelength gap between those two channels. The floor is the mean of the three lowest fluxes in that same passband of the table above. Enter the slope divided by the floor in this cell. -0.002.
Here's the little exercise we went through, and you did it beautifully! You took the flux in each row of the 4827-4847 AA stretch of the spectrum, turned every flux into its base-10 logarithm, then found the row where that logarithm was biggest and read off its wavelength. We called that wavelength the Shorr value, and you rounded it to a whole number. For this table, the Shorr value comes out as 4834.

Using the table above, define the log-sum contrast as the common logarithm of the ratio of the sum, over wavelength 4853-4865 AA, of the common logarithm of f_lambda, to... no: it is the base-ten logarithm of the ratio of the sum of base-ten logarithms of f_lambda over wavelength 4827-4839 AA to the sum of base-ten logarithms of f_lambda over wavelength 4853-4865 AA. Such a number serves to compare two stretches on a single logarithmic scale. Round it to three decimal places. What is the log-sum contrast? 0.018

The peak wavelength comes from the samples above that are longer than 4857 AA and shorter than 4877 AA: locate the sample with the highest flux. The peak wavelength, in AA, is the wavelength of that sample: 4876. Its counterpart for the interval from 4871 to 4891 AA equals 4884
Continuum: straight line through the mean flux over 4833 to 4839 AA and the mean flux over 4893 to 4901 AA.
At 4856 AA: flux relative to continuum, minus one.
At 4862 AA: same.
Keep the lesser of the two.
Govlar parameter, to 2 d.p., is -0.18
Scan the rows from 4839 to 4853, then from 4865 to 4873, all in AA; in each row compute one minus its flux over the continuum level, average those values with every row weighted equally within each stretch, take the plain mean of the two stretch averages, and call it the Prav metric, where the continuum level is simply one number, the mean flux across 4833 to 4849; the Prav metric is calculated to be 0.054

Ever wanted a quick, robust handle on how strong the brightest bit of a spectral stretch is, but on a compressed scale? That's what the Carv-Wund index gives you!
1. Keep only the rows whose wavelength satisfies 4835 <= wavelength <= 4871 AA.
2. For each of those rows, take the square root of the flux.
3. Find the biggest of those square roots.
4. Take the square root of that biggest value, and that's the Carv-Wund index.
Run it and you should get 2.46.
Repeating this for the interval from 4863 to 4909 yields 2.48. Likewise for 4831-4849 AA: 2.46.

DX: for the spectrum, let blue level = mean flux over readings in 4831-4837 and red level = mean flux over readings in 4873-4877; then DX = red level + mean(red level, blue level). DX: 67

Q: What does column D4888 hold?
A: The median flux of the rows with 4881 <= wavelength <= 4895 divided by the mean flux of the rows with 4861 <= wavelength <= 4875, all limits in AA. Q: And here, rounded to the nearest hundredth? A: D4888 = 1.10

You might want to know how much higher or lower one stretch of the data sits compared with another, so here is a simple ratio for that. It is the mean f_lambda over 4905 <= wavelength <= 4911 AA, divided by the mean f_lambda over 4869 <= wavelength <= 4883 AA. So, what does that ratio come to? 1.08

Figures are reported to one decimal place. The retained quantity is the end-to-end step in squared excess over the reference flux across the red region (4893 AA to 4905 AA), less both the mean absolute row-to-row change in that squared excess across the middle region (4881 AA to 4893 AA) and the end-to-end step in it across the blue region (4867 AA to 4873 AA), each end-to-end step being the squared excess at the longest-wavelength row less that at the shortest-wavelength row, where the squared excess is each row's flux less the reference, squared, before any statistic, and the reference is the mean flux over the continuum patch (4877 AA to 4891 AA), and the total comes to 6.1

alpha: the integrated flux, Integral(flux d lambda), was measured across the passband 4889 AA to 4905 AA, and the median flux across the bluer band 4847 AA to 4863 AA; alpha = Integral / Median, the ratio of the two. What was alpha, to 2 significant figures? 18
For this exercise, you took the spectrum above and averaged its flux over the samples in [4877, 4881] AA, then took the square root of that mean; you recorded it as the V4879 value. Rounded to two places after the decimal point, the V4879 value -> 5.77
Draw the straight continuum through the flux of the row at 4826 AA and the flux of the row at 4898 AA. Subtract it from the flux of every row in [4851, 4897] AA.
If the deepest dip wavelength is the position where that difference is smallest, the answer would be 4860 AA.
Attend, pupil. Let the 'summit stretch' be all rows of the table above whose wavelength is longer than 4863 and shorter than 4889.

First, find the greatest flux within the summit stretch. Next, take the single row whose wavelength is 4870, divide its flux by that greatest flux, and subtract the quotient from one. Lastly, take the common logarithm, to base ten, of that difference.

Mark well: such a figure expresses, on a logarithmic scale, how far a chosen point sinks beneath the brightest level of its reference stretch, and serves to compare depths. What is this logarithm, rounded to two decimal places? -0.81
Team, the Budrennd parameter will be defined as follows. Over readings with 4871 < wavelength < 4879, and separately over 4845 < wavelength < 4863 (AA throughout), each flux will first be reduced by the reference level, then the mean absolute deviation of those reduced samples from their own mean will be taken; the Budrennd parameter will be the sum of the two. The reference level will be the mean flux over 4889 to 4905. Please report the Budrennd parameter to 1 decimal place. 2.5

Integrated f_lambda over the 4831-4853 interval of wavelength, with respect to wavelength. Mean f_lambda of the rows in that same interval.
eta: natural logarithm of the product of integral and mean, 10.19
